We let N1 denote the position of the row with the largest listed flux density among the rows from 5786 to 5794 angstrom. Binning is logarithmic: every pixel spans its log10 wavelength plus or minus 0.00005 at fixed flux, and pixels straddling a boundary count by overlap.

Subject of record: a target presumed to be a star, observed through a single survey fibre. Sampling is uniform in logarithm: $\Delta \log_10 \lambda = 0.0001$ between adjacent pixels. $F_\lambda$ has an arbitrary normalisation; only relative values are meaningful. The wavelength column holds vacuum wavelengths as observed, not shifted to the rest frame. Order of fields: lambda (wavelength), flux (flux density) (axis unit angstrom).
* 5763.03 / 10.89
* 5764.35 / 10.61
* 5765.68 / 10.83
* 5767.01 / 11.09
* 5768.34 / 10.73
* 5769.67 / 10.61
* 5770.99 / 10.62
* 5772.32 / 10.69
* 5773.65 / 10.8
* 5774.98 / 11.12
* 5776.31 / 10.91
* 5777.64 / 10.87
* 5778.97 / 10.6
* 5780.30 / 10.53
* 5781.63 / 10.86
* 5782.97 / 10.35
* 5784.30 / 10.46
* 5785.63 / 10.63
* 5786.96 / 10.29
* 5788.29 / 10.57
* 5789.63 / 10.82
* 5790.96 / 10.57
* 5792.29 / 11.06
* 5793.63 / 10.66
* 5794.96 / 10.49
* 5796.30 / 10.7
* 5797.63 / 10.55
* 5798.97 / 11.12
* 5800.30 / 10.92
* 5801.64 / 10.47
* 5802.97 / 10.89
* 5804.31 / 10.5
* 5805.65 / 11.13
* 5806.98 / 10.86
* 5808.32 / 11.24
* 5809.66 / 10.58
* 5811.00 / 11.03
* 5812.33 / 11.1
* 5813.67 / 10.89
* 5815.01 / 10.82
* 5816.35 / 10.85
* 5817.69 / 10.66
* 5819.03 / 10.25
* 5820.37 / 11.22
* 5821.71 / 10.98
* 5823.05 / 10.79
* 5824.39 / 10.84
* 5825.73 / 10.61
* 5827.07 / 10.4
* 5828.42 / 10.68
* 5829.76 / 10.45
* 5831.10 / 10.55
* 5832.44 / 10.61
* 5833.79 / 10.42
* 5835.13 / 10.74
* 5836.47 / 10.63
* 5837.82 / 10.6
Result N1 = 5792.29 angstrom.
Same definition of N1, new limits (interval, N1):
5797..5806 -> 5805.65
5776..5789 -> 5776.31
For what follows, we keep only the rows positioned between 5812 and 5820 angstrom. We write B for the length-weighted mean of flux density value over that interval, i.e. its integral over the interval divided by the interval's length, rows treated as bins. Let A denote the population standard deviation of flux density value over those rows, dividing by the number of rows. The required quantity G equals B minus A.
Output 10.5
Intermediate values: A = 0.26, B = 10.8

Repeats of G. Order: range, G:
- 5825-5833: 10.5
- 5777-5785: 10.4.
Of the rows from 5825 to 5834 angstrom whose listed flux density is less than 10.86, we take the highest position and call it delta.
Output 5833.79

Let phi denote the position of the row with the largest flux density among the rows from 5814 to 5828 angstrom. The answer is 5820.37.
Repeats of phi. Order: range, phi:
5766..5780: 5774.98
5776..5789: 5776.31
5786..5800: 5798.97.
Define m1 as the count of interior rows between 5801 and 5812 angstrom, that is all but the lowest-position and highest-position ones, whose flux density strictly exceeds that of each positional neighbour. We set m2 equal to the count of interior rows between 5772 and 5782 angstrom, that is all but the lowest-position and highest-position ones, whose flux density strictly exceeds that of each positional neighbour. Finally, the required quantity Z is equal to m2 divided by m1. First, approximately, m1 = 3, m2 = 1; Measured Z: 0.33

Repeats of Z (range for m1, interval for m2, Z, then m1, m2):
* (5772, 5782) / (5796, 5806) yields 2.00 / 1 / 2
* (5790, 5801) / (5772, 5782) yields 0.33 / 3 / 1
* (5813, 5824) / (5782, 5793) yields 1.00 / 2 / 2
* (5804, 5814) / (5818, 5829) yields 0.67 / 3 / 2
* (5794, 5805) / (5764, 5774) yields 0.33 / 3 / 1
